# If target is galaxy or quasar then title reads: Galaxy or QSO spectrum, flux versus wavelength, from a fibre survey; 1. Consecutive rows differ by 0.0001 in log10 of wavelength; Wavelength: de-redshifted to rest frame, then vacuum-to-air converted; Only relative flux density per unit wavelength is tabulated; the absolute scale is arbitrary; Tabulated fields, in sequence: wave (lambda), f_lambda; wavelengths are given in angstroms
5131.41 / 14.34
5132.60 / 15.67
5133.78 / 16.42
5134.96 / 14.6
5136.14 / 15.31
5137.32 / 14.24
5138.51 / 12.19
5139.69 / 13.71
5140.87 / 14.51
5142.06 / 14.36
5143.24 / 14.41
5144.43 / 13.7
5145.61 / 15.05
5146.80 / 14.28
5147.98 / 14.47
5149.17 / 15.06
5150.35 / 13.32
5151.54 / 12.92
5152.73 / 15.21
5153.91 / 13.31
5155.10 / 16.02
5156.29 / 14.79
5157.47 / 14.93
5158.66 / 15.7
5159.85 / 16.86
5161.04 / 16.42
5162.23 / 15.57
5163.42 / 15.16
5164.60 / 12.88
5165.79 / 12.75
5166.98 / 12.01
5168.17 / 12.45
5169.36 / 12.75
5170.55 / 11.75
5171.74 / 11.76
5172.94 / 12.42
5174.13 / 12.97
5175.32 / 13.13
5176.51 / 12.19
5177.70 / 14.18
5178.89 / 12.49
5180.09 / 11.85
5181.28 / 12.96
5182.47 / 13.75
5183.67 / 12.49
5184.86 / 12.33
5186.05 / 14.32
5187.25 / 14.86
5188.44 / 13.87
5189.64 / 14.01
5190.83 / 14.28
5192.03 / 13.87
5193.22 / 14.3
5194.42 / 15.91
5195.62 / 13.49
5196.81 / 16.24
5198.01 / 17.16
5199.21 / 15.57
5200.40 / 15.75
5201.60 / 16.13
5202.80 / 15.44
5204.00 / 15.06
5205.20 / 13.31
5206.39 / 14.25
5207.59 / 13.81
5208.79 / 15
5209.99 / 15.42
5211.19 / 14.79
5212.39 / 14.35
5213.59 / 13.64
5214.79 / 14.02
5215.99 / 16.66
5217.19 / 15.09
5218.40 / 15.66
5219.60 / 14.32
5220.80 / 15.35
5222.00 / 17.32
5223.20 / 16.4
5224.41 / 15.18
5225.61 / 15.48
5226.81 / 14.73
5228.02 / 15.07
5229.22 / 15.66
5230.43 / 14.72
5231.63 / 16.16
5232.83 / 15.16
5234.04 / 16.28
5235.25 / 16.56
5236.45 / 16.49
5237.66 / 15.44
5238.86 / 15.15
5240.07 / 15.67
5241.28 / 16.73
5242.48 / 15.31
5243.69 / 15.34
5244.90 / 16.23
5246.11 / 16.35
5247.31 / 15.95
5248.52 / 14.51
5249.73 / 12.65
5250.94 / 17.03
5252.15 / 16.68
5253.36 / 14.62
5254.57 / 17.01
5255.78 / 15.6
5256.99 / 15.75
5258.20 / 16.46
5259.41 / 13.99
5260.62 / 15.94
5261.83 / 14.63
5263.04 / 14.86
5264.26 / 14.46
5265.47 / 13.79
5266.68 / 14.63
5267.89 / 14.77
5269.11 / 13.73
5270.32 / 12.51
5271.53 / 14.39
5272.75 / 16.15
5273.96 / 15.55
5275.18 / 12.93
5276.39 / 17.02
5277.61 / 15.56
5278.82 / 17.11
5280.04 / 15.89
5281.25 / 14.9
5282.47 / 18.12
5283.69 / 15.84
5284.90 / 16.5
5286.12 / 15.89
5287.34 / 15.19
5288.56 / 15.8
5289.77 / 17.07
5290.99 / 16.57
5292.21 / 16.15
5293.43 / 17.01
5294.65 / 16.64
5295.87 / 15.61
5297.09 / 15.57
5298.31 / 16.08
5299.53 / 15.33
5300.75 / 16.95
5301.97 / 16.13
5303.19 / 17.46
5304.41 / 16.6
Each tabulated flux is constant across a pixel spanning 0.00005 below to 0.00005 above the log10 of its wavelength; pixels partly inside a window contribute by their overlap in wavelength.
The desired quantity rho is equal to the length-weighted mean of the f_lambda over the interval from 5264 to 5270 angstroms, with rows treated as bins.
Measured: 14.2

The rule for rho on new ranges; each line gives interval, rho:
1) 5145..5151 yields 14.4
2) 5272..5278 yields 15.4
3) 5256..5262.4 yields 15.4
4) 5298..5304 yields 16.4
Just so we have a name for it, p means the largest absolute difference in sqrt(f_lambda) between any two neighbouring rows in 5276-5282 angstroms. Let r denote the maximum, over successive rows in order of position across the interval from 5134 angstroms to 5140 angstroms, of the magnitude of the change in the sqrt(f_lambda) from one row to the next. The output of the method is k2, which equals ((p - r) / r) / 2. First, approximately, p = 0.192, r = 0.28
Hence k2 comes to -0.16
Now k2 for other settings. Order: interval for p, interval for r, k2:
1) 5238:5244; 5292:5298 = 0.19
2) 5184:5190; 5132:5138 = 0.09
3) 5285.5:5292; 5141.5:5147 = -0.06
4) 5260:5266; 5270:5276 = -0.26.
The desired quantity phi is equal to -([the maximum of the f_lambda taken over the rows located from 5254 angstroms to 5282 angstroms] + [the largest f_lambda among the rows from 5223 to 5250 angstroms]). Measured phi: -33.8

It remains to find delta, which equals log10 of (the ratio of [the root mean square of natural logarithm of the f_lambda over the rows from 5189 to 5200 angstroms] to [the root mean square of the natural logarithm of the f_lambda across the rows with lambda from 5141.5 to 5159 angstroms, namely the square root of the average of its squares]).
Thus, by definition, 0.005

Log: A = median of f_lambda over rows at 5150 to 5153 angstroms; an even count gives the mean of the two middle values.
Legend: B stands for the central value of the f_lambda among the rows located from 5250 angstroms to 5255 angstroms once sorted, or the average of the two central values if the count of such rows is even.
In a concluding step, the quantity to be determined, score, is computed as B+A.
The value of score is 30.2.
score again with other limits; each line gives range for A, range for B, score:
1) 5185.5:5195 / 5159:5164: 30.3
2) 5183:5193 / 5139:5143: 28.3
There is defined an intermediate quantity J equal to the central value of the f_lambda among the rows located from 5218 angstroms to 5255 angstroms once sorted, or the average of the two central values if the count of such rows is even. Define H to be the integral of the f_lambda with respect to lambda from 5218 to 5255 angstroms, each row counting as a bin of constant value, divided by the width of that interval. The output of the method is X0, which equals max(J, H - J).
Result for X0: 15.7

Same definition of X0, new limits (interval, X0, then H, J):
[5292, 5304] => 16.1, 16.3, 16.1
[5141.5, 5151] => 14.4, 14.3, 14.4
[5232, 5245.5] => 15.7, 15.9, 15.7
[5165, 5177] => 12.4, 12.4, 12.4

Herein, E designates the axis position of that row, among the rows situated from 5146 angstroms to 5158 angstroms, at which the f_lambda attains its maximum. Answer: 5155.10 angstroms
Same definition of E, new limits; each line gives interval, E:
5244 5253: 5250.94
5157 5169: 5159.85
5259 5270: 5260.62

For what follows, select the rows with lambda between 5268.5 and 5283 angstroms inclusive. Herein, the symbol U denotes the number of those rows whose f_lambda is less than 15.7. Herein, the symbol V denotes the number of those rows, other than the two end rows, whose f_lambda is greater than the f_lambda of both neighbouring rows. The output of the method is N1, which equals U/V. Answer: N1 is 2.3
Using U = 7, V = 3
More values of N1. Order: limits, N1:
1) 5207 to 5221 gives 3.7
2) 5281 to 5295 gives 0.5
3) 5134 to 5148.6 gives 3.0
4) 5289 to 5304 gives 1.0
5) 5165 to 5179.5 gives 4.0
